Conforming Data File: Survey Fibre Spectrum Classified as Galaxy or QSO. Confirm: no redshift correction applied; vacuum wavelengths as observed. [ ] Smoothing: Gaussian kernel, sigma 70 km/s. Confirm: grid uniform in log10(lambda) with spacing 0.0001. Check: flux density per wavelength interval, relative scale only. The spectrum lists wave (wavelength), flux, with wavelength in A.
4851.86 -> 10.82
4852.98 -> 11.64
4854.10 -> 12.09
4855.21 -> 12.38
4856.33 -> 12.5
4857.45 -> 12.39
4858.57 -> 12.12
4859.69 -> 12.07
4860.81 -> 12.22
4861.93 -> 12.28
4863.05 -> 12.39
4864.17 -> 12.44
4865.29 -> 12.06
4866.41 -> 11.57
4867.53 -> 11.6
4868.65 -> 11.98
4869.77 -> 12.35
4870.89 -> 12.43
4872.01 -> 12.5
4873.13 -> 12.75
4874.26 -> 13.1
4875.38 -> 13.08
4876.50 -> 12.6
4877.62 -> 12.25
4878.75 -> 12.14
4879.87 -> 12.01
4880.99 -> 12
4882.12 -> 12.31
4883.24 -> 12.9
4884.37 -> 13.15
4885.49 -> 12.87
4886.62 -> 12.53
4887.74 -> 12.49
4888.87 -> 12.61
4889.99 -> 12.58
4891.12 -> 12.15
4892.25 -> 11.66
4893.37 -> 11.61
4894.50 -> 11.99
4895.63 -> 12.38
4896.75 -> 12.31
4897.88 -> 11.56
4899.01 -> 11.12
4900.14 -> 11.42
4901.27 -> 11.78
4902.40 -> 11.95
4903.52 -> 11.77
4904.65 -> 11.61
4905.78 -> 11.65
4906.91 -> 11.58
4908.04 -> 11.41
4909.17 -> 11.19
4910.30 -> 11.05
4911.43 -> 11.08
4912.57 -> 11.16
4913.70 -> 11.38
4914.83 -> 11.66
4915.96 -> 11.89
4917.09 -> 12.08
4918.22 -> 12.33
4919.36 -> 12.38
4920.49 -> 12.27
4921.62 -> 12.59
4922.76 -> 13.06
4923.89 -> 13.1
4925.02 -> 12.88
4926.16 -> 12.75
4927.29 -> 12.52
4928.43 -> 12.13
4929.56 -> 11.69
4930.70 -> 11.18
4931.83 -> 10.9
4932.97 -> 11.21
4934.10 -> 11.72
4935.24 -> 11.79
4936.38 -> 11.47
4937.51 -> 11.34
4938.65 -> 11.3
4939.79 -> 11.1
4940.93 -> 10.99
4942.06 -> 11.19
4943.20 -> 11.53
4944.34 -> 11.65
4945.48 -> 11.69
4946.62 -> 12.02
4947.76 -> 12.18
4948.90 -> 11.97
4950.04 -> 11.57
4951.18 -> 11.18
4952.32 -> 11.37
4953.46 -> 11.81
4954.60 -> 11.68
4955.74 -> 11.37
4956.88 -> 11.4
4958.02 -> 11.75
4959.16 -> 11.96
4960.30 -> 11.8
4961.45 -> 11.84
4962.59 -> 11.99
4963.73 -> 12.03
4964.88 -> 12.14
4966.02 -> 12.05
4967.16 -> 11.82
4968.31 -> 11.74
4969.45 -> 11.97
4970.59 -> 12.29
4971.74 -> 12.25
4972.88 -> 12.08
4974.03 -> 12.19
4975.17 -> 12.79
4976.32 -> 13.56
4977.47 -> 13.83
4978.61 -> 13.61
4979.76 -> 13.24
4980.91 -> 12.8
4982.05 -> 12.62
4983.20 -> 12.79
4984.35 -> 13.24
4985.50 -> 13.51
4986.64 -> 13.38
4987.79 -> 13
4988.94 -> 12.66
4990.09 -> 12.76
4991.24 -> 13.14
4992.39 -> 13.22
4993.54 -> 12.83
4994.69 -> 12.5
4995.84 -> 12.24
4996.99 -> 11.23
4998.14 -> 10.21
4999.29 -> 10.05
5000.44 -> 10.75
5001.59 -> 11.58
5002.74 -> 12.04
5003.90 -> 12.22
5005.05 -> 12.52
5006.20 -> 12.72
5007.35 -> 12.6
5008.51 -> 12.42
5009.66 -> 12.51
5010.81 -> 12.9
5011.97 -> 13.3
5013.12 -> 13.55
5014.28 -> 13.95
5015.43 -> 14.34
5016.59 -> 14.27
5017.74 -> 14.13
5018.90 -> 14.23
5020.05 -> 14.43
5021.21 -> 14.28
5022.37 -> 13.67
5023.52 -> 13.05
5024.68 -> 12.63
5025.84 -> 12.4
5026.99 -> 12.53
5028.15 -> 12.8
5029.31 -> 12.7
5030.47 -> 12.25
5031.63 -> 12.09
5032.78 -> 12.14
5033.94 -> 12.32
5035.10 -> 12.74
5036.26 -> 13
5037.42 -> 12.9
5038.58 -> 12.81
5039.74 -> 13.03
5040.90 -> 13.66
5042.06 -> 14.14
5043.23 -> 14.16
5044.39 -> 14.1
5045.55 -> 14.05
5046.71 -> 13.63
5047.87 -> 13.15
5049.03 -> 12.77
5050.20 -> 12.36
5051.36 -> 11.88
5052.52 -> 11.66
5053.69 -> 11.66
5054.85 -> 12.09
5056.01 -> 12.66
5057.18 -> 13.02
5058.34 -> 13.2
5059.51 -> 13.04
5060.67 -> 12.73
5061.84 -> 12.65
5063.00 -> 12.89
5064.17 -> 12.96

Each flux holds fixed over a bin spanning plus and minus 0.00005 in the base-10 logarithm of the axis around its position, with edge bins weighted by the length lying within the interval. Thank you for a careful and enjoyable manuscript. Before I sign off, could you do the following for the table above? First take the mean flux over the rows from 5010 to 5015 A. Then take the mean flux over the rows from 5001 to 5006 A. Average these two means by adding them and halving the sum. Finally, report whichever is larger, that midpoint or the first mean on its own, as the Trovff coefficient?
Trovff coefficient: 13.4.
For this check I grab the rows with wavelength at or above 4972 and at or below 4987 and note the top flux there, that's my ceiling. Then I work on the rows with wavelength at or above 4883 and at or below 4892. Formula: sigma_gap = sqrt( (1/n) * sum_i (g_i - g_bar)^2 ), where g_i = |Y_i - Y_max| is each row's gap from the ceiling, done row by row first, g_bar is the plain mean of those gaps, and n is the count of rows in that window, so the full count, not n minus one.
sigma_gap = 0.29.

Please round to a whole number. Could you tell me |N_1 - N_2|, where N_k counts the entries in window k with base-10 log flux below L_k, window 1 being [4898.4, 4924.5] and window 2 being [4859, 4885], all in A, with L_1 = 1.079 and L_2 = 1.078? 14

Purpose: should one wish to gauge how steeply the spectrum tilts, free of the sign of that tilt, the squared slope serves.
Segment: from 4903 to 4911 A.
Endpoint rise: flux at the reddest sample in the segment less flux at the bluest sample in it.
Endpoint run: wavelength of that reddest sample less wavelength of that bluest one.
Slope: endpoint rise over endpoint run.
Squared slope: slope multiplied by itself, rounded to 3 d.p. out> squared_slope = 0.011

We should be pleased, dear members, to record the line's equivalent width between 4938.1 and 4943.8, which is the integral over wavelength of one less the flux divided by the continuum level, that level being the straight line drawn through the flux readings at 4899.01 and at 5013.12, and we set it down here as 0.37 A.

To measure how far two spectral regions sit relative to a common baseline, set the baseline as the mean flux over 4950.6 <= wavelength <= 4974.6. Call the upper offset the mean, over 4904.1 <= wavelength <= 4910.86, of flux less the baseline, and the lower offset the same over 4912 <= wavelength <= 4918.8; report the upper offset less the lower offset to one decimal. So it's -0.3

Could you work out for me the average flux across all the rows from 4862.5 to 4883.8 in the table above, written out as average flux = 12.3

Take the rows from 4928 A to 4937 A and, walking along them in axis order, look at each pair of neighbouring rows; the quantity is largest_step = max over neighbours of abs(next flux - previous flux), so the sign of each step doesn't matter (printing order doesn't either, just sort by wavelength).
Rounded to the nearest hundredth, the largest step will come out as 0.51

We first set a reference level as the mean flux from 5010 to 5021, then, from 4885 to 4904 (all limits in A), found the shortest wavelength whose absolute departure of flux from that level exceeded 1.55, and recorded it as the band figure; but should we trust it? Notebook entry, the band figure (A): 4891.12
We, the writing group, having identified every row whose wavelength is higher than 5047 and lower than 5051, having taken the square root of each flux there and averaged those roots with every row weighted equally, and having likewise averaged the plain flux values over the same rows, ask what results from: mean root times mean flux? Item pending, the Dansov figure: 46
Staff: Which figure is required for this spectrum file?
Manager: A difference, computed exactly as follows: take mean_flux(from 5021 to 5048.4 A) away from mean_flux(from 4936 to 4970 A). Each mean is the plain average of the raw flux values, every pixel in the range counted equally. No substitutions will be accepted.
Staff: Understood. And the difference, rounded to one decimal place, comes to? -1.4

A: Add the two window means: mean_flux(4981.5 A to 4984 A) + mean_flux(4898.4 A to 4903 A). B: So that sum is 24.3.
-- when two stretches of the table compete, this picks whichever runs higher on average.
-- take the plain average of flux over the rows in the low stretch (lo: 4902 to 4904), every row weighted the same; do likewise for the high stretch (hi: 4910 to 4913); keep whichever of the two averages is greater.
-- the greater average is 11.9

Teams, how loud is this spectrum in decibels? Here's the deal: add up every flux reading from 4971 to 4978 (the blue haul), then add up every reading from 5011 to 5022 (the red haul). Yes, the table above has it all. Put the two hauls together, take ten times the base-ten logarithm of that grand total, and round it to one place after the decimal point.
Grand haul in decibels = 23.1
